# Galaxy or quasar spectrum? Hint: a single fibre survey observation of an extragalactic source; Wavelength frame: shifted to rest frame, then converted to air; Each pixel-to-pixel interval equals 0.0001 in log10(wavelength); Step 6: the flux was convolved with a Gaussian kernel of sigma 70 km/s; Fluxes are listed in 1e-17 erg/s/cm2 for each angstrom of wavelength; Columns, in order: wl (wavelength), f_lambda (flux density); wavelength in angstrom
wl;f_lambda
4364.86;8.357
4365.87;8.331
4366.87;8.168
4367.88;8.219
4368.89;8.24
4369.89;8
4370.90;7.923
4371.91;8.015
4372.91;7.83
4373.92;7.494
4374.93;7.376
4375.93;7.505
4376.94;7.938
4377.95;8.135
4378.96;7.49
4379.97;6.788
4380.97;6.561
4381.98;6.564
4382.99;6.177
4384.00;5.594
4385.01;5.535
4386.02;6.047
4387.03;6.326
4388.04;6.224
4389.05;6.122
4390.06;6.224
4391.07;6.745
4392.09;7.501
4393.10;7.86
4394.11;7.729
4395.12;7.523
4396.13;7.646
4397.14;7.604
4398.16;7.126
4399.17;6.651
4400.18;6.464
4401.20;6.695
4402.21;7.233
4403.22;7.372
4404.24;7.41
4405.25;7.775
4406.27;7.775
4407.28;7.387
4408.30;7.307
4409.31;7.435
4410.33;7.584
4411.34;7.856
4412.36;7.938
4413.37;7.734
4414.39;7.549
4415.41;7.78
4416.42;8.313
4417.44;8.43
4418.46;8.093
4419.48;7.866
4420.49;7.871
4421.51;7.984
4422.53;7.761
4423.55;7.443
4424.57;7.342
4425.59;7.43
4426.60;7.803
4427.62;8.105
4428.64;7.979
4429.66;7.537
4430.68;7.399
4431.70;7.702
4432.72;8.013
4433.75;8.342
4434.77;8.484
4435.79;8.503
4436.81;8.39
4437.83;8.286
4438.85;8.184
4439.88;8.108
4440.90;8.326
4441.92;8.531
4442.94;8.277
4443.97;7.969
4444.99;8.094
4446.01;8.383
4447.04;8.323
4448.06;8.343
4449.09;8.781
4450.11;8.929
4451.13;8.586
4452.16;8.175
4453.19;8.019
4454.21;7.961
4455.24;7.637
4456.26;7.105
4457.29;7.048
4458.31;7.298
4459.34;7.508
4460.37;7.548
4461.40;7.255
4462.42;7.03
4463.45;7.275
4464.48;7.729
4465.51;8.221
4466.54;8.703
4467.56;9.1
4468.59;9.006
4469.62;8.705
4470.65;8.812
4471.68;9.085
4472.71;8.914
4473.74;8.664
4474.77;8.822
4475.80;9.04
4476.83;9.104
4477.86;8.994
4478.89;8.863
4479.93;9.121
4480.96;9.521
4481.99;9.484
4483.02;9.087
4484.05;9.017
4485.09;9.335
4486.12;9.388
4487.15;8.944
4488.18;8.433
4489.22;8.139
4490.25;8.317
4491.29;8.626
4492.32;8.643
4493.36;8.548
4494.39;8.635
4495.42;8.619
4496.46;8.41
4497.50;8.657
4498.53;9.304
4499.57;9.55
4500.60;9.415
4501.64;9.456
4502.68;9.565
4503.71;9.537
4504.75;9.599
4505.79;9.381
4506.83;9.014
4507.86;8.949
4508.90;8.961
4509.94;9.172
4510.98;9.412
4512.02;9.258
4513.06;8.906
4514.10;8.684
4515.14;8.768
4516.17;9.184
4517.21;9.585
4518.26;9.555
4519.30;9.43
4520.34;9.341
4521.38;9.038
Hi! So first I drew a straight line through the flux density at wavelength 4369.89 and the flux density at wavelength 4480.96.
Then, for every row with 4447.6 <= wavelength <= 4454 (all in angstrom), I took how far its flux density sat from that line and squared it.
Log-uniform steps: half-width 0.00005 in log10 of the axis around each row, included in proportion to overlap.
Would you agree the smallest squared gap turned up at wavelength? 4450.11 angstrom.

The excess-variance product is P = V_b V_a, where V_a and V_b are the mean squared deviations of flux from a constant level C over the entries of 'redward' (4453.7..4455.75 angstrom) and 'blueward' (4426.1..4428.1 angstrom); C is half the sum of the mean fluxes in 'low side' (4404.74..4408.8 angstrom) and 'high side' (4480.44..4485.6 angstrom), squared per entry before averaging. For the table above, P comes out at 0.10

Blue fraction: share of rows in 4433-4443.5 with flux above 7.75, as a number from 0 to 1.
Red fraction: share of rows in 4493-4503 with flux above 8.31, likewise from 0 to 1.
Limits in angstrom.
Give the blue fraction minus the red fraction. 0.0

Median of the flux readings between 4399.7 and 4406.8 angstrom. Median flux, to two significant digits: 7.4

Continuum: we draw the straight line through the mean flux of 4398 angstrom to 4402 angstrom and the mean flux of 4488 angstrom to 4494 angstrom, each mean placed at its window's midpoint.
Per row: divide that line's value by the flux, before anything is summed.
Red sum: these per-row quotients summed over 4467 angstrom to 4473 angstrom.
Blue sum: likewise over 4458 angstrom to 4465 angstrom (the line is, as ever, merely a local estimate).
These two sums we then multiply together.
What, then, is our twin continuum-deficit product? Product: 41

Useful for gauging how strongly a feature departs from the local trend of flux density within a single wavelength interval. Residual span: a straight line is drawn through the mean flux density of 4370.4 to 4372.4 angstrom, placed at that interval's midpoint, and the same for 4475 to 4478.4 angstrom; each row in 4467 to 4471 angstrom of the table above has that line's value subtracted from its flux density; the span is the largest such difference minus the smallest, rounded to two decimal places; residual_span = 0.42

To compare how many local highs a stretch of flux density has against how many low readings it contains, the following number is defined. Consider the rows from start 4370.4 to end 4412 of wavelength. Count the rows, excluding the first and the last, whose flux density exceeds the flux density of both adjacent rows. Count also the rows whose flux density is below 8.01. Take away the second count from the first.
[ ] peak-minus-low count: -33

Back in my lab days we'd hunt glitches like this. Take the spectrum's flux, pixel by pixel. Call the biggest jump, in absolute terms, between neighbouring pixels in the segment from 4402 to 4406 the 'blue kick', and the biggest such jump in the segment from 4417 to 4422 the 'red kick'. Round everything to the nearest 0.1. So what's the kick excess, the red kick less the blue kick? 0.0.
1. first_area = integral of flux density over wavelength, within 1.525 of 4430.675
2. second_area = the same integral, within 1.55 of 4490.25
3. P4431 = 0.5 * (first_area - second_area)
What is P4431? -1.4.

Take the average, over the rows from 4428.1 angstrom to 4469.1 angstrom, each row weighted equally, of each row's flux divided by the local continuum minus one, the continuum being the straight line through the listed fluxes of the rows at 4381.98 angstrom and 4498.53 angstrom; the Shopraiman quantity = -0.008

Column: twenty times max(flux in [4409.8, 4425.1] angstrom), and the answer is 169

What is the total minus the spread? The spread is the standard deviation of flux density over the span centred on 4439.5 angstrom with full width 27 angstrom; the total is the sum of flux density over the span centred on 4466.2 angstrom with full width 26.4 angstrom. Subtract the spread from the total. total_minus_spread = 213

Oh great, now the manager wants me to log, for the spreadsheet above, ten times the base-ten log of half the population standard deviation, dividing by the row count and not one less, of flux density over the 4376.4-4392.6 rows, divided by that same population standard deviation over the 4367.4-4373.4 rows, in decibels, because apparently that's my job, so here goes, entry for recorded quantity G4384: 4.0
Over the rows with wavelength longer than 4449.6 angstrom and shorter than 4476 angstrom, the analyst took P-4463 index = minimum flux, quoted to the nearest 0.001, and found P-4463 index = 7.030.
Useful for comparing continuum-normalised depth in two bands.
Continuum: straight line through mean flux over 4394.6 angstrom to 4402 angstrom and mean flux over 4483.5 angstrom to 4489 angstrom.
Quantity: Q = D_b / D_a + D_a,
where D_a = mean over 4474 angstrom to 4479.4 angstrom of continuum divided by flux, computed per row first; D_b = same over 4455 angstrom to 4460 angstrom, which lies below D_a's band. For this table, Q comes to 2.15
